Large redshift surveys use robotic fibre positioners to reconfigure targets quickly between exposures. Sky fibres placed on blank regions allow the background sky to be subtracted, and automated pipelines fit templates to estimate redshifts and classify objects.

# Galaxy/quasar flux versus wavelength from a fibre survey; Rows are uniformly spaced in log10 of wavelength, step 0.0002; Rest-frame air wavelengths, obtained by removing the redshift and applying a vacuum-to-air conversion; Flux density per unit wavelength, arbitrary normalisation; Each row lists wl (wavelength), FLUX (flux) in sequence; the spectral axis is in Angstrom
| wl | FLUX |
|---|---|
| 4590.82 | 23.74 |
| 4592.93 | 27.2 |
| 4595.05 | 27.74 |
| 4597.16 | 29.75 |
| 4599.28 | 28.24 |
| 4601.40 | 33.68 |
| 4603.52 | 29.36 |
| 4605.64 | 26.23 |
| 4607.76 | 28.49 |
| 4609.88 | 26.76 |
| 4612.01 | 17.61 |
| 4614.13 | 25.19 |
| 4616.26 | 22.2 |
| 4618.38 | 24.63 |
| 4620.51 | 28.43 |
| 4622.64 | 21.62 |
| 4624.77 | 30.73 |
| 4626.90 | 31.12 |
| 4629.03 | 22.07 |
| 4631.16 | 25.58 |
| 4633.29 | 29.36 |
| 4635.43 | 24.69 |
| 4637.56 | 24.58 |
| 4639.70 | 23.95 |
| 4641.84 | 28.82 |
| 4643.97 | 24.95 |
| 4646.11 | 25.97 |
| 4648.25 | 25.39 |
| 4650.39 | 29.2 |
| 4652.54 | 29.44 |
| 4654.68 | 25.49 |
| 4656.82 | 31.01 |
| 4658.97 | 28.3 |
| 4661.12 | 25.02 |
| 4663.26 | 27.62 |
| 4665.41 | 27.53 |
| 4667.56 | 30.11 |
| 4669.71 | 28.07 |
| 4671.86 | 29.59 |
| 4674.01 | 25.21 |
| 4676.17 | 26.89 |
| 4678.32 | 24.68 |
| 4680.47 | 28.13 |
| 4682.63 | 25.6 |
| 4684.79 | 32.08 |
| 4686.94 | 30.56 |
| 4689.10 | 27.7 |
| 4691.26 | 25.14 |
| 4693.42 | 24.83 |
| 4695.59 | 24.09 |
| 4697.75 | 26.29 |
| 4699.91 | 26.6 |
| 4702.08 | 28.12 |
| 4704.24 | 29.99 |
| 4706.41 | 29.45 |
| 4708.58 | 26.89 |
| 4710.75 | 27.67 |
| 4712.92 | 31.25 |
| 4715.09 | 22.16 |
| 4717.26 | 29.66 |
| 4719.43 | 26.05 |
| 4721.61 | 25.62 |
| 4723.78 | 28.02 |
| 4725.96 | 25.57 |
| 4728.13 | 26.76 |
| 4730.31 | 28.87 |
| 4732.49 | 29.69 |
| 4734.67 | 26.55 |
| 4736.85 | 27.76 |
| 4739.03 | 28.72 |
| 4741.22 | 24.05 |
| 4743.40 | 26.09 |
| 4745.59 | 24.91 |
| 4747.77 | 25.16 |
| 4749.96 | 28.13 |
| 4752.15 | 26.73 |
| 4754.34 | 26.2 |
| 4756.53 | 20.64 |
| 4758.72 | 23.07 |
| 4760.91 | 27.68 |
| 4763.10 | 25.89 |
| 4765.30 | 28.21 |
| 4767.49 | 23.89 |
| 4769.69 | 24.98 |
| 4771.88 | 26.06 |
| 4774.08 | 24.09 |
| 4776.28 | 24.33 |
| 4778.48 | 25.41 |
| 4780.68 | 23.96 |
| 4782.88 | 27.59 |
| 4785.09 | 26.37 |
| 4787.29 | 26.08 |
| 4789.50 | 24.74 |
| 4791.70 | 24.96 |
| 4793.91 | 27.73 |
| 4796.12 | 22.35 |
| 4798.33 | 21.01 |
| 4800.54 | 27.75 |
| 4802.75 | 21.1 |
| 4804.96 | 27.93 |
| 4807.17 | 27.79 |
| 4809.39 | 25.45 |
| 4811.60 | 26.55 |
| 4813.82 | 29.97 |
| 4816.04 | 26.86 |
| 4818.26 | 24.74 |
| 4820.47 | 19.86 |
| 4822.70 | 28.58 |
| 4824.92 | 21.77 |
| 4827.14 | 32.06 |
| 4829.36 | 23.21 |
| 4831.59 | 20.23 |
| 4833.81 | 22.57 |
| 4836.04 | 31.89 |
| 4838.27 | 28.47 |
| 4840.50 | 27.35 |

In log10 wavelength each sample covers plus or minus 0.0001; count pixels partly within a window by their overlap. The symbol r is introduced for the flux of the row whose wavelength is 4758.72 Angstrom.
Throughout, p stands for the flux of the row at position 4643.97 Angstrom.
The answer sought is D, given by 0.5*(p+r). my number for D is 24.0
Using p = 24.95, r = 23.07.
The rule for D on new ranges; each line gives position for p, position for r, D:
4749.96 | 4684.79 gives 30.1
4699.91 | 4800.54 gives 27.2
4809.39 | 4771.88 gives 25.8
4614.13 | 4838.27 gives 26.8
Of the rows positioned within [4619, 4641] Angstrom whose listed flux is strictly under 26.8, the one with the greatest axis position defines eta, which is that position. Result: 4639.70 Angstrom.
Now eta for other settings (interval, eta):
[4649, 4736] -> 4734.67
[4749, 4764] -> 4763.10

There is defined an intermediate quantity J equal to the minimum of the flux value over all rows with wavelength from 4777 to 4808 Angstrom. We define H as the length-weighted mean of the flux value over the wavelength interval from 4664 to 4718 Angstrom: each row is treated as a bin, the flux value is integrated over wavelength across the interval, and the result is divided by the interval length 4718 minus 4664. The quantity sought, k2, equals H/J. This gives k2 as 1.31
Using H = 27.5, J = 21.01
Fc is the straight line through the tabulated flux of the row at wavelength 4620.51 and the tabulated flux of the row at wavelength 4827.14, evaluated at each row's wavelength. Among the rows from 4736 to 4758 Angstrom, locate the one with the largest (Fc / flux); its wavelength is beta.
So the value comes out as 4756.53 Angstrom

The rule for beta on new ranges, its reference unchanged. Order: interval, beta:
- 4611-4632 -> 4612.01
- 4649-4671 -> 4661.12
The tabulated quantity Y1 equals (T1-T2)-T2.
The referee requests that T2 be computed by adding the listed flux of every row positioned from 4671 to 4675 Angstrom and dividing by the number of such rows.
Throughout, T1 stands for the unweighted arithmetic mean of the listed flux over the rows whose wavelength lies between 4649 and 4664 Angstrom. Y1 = -26.8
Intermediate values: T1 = 28.0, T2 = 27.4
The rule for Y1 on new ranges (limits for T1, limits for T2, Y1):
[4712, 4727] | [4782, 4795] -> -25.6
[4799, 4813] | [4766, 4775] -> -23.4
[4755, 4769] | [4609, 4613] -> -19.5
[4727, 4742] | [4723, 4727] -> -26.1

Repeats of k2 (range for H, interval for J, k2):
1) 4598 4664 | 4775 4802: 1.27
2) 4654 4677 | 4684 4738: 1.25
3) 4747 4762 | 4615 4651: 1.17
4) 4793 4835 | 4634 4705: 1.05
